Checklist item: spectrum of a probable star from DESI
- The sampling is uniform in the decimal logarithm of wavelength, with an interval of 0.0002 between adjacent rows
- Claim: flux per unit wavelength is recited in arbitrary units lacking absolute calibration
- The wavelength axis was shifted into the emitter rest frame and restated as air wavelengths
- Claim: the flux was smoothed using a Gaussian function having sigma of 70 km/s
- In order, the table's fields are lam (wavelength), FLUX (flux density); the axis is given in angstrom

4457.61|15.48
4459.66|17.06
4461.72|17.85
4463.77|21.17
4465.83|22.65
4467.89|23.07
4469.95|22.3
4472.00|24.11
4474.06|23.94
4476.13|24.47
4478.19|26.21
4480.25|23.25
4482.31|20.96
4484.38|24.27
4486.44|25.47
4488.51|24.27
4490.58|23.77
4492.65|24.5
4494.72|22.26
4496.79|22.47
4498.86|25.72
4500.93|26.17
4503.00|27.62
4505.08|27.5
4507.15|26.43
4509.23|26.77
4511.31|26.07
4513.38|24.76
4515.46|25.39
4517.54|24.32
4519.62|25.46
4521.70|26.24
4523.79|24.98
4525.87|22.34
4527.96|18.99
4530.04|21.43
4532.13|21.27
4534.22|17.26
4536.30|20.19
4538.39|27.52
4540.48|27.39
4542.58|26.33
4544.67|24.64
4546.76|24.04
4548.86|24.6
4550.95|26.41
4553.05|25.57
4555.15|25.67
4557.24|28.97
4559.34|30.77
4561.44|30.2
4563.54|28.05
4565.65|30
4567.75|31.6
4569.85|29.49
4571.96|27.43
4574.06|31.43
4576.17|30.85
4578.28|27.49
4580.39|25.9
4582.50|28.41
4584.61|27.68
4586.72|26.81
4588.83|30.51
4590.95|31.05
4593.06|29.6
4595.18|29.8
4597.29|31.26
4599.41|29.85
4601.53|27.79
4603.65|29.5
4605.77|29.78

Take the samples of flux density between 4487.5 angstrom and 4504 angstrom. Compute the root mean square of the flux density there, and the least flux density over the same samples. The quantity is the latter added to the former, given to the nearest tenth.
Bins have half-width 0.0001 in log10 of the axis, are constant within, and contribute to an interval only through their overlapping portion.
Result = 46.9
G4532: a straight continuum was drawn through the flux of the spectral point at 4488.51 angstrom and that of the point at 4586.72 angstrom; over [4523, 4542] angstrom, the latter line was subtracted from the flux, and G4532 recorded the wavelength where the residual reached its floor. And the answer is 4534.22 angstrom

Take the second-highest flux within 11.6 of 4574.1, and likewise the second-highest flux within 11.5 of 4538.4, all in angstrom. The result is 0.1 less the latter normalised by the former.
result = -0.771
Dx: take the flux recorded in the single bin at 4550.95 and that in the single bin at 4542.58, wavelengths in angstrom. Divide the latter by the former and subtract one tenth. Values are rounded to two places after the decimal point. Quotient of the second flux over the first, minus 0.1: 0.90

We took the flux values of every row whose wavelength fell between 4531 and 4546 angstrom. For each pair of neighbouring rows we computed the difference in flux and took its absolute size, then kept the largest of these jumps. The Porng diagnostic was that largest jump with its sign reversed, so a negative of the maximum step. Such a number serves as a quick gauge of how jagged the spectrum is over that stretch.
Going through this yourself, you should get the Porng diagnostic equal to -7.33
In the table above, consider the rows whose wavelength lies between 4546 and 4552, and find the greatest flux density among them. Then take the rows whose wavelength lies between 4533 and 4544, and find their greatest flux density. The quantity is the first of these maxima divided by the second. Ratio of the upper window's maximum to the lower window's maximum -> 0.96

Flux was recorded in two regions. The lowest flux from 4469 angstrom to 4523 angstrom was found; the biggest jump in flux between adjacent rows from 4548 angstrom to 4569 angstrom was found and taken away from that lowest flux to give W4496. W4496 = 17.7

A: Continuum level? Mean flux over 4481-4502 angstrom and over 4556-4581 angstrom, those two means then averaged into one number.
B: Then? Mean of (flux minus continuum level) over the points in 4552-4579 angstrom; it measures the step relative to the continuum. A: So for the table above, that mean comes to 2.4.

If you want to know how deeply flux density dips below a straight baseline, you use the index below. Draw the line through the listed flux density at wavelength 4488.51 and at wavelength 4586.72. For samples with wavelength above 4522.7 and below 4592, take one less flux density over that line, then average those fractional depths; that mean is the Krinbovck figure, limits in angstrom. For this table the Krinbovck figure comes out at -0.017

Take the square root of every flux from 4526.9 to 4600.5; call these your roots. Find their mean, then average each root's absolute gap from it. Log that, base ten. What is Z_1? -0.55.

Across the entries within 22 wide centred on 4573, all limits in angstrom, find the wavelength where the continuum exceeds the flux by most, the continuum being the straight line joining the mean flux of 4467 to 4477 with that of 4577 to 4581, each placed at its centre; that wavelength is 4580.39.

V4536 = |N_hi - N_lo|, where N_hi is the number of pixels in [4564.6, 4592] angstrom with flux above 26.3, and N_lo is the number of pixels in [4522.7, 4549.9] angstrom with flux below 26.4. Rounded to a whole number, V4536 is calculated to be 1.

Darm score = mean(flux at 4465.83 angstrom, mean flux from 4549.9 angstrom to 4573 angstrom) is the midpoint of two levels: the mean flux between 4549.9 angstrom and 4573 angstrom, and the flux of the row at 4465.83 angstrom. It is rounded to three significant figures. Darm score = 25.6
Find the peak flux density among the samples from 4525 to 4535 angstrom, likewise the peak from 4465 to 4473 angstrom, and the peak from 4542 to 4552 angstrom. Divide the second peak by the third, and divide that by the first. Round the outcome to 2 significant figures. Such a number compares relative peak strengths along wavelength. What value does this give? 0.041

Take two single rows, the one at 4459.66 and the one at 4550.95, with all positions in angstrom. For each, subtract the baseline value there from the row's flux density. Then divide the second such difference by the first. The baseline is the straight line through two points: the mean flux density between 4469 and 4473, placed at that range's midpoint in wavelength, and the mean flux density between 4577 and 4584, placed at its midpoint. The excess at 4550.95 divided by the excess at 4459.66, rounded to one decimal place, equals 0.0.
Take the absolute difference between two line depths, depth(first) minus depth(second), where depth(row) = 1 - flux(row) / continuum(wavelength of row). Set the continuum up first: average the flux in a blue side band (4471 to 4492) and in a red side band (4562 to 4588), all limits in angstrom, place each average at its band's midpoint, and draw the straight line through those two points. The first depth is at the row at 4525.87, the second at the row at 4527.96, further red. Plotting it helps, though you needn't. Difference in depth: 0.13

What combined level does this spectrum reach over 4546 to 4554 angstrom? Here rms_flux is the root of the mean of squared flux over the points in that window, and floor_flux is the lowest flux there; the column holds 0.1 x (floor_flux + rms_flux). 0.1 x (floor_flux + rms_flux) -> 4.9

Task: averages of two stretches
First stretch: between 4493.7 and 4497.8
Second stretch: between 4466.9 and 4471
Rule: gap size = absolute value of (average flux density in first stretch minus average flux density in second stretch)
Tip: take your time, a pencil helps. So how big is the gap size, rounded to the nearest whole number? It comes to 0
